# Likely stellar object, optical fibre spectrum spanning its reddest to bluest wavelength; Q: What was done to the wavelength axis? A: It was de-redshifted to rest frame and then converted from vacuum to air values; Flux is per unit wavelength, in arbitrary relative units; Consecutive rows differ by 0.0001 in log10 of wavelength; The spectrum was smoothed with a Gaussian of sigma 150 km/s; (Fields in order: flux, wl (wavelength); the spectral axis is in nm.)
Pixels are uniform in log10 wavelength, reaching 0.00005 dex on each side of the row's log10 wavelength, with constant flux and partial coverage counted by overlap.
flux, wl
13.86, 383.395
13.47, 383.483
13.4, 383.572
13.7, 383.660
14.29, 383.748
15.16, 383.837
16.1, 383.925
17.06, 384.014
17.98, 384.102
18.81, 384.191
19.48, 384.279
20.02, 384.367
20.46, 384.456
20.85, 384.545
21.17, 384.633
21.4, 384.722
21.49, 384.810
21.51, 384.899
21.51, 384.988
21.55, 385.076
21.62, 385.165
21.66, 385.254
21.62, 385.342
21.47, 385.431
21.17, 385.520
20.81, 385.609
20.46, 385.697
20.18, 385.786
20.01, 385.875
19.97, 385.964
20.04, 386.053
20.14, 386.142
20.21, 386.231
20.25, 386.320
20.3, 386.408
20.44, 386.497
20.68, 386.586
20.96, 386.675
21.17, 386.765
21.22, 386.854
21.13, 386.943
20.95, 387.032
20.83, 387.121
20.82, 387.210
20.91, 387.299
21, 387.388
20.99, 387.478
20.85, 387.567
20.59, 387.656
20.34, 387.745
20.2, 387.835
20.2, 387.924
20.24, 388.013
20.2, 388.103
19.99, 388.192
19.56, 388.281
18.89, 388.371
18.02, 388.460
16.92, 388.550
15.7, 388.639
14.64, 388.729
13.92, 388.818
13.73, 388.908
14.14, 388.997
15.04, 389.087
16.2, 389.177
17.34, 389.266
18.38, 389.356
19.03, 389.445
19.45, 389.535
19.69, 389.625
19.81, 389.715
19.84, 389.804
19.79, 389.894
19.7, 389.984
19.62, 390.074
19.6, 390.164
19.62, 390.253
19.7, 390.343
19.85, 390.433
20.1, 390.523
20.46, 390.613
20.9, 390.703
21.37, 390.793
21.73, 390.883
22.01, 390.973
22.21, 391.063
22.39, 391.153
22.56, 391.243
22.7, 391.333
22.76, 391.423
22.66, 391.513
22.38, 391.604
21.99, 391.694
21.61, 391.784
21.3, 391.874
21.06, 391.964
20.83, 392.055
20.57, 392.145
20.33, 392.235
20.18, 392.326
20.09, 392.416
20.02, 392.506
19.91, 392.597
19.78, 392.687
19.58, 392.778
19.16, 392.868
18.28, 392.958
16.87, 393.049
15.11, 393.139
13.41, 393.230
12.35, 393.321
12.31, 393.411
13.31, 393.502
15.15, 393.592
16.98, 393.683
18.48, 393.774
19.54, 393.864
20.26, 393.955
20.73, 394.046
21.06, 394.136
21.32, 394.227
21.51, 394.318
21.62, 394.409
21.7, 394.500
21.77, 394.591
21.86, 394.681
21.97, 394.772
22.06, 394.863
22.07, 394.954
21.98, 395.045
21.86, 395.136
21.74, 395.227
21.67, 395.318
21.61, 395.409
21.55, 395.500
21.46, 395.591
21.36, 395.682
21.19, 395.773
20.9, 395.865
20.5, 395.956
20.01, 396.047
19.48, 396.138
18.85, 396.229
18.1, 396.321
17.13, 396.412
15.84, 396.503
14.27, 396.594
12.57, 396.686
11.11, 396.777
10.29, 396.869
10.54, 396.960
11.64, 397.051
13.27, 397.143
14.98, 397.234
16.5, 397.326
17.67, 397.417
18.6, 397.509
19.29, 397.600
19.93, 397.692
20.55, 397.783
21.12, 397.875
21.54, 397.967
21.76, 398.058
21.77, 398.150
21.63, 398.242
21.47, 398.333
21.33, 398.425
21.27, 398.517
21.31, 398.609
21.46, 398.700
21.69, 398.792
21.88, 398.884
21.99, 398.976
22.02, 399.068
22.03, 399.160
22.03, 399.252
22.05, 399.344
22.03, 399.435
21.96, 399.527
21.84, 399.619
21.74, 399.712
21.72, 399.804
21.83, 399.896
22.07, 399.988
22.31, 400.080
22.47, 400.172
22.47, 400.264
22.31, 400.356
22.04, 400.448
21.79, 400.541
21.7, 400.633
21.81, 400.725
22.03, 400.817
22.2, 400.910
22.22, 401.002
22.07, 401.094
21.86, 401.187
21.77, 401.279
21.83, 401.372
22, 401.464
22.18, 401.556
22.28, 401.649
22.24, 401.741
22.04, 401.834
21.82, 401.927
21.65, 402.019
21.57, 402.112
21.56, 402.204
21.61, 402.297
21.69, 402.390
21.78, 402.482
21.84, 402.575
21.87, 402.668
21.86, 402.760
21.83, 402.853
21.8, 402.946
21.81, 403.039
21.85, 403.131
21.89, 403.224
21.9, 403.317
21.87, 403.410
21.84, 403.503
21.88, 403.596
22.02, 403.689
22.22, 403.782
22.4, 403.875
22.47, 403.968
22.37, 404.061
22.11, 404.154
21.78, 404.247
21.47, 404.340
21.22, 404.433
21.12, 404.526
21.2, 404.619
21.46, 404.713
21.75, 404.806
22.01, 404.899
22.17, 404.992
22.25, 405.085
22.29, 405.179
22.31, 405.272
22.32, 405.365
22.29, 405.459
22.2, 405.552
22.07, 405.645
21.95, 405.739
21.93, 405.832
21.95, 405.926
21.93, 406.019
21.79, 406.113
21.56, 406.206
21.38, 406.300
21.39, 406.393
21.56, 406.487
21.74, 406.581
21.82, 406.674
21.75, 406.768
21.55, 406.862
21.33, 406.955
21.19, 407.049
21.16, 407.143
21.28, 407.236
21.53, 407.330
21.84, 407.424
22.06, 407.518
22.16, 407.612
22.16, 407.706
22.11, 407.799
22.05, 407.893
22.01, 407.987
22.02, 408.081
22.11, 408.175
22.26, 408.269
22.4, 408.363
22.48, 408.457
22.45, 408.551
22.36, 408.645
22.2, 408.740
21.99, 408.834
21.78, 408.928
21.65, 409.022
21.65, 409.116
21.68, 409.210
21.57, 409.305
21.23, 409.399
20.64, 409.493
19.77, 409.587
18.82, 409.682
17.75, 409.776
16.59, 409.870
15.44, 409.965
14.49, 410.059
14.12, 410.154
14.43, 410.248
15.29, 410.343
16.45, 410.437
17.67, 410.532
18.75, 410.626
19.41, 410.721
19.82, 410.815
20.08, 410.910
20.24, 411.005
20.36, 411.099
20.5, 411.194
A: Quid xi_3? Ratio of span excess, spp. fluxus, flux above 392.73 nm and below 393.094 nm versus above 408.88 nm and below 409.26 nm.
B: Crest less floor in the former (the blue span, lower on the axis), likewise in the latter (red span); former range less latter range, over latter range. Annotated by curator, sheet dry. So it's 19.8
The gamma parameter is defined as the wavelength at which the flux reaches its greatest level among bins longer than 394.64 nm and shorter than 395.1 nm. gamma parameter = 394.954 nm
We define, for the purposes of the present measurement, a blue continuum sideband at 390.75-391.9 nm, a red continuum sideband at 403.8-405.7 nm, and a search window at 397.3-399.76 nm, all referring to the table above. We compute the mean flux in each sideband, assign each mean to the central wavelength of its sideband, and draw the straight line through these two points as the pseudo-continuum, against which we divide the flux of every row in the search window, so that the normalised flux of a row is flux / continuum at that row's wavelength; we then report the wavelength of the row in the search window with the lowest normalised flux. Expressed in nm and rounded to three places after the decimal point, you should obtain 397.326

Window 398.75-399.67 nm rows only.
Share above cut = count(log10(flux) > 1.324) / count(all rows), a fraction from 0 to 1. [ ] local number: 1.00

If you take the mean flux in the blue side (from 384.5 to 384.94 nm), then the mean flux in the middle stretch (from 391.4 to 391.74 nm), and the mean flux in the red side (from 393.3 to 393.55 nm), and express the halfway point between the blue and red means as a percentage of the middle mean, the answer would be 76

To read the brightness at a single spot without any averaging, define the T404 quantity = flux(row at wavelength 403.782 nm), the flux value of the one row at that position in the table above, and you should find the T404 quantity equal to 22.22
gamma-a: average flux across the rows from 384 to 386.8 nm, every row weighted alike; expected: 20.5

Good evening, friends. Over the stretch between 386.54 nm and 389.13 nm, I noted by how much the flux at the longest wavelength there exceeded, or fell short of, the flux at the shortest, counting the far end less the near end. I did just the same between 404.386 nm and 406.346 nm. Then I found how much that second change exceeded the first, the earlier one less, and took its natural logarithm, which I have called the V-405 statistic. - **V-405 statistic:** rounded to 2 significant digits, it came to 1.8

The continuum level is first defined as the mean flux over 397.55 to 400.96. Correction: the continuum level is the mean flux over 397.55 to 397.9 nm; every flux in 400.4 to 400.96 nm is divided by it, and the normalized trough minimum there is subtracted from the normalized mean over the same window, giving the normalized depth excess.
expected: 0.011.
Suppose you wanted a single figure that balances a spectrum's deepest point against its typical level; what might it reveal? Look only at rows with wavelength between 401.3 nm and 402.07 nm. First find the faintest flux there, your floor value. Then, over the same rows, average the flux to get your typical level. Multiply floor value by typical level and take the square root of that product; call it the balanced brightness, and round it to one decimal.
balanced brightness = 21.8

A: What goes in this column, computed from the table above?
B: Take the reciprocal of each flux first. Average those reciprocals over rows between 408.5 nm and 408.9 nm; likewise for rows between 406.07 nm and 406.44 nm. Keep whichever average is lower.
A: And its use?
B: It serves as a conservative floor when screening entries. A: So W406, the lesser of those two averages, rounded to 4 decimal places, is 0.0449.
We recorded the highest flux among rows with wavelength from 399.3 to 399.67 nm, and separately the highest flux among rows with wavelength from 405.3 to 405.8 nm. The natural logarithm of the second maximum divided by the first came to 0.012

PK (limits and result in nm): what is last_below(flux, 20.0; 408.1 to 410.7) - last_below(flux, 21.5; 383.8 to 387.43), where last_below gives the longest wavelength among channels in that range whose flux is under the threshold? 23.24 nm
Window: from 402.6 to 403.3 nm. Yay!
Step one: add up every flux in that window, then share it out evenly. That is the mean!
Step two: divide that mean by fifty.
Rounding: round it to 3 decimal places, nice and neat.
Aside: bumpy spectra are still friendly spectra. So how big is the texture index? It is 0.437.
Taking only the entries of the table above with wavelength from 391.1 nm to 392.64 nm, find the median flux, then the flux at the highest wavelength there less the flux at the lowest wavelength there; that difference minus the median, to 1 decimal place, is -23.8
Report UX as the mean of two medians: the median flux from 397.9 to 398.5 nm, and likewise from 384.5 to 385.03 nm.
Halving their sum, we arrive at 21.5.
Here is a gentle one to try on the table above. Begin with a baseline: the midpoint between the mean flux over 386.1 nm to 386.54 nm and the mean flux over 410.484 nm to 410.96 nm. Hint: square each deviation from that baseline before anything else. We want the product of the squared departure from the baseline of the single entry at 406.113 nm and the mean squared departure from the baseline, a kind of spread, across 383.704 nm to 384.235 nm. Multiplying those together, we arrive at 53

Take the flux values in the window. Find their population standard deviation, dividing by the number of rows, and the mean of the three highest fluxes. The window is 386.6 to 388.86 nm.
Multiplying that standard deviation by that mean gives 44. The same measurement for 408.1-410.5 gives 67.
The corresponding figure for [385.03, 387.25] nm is 12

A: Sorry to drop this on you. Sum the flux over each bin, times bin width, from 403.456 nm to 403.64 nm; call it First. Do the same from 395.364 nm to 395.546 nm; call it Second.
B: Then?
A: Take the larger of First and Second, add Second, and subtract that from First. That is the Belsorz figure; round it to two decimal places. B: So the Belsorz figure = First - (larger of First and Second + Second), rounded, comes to -3.93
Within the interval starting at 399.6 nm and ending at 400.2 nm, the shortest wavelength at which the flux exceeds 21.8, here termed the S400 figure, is 399.619 nm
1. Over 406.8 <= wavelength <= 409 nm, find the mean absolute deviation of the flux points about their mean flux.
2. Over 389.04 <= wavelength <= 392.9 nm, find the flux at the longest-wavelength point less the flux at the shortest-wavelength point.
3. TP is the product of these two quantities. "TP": 1.4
